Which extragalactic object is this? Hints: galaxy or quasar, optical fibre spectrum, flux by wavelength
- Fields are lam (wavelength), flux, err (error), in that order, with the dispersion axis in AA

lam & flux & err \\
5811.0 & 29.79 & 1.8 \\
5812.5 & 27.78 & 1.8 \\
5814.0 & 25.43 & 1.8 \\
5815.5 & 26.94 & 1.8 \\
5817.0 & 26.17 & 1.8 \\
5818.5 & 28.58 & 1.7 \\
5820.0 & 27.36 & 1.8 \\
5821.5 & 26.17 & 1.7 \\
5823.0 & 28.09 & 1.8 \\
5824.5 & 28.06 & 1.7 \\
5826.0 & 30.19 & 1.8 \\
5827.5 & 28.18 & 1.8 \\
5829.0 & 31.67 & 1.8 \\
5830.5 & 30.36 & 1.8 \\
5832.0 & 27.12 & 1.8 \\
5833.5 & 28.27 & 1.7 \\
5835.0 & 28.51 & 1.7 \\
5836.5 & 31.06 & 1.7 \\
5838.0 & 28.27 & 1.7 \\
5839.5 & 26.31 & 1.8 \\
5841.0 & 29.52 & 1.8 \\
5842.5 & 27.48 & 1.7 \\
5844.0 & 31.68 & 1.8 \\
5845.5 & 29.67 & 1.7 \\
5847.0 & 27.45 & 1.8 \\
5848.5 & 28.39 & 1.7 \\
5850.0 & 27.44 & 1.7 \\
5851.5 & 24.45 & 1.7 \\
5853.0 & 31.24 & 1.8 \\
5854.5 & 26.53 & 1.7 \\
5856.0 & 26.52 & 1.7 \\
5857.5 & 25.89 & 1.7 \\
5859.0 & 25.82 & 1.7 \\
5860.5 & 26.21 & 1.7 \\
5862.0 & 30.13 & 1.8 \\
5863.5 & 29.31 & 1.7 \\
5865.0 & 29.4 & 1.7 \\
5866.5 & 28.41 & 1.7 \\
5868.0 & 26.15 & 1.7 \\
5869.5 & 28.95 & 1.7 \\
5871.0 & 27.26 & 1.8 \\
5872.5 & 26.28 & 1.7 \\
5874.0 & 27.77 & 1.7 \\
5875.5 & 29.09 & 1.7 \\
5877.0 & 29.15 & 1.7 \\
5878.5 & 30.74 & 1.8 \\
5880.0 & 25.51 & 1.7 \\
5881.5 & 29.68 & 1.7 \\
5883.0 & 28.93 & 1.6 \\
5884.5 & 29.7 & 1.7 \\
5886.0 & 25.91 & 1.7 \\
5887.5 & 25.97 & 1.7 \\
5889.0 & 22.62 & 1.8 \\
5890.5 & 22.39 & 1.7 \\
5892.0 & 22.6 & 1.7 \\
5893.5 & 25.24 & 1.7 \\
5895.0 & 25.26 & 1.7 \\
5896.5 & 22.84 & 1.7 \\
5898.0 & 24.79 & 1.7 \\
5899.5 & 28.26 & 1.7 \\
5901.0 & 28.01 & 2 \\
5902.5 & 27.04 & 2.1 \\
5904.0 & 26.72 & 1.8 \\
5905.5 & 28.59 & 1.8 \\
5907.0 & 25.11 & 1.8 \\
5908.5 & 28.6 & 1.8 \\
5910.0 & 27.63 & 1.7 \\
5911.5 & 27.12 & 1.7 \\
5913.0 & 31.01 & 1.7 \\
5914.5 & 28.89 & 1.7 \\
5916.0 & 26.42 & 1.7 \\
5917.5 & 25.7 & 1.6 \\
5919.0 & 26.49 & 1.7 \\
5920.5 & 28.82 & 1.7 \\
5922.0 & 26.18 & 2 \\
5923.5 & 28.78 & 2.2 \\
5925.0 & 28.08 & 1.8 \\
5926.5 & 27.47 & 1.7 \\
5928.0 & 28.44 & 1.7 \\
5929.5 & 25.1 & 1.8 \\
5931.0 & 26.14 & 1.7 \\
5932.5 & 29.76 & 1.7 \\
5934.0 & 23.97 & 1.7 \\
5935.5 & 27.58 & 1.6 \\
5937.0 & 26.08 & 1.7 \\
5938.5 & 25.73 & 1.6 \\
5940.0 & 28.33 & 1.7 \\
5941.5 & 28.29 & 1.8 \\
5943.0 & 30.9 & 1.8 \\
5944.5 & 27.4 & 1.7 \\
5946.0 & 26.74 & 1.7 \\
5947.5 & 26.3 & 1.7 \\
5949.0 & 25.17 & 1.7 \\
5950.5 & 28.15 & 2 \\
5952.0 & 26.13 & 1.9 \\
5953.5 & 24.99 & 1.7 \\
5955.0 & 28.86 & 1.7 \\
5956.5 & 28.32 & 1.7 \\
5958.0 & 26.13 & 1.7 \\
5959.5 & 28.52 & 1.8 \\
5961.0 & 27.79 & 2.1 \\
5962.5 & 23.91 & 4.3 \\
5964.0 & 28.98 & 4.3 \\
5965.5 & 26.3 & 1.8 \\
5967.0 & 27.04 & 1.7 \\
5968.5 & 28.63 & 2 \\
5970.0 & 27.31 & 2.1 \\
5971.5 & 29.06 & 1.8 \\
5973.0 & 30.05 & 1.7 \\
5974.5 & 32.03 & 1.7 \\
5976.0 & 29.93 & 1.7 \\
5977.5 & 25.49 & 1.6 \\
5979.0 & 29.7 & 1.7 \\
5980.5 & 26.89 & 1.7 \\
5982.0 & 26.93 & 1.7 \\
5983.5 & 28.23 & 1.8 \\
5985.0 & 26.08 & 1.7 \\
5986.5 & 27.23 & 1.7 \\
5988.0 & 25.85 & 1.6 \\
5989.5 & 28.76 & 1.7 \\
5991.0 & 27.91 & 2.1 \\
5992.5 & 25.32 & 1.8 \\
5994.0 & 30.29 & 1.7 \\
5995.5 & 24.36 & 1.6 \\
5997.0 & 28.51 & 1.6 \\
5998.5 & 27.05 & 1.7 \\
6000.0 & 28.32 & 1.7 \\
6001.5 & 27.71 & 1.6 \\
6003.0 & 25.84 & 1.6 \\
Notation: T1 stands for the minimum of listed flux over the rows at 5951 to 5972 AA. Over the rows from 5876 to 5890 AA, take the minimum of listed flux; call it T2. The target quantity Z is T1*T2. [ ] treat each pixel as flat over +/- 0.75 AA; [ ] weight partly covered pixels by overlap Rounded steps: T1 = 23.91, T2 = 22.62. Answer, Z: 541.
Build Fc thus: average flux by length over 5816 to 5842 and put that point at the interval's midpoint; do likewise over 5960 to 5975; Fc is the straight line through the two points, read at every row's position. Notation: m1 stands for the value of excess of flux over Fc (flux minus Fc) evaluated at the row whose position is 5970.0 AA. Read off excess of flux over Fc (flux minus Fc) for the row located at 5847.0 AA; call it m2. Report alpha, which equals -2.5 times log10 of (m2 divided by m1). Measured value -0.3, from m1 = -0.7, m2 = -0.9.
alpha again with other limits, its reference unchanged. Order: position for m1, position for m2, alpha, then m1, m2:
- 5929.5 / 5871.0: 1.1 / -3.1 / -1.1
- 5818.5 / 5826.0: -3.0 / 0.1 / 1.7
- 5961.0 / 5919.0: -2.0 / -0.3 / -1.7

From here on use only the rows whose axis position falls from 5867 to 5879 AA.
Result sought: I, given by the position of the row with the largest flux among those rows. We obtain 5878.5 AA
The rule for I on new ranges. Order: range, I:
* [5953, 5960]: 5955.0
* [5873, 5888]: 5878.5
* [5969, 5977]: 5974.5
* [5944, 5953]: 5950.5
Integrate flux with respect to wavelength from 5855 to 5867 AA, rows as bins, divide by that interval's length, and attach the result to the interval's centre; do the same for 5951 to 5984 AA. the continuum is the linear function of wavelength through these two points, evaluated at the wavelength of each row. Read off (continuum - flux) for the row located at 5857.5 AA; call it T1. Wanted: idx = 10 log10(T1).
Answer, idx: 2.5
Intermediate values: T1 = 1.8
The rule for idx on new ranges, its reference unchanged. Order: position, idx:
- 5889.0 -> 7.1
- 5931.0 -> 2.1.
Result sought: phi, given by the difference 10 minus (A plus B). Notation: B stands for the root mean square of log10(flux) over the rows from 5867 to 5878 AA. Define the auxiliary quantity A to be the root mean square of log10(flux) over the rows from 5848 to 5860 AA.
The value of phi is 7.12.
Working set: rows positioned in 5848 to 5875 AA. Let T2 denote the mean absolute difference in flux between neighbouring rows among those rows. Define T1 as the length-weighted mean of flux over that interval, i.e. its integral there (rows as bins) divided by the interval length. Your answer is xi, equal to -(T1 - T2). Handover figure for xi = -25.71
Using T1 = 27.6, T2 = 1.86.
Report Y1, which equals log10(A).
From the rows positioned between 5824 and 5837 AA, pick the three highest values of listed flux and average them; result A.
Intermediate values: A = 31.0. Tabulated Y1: 1.49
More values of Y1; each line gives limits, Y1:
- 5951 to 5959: 1.44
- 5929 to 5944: 1.47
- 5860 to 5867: 1.47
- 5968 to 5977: 1.49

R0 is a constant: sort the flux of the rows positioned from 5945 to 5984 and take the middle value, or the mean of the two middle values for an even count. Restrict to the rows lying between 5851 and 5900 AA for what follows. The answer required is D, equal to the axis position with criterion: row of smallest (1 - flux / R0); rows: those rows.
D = 5853.0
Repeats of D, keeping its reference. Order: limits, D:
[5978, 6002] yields 5994.0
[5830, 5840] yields 5836.5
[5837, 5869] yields 5844.0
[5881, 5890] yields 5884.5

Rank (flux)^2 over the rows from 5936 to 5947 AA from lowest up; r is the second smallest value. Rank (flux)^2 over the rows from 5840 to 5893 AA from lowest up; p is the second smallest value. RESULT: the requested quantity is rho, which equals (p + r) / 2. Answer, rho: 595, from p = 511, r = 680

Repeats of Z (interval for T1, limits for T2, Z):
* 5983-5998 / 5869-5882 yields 621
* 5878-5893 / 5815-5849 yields 586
